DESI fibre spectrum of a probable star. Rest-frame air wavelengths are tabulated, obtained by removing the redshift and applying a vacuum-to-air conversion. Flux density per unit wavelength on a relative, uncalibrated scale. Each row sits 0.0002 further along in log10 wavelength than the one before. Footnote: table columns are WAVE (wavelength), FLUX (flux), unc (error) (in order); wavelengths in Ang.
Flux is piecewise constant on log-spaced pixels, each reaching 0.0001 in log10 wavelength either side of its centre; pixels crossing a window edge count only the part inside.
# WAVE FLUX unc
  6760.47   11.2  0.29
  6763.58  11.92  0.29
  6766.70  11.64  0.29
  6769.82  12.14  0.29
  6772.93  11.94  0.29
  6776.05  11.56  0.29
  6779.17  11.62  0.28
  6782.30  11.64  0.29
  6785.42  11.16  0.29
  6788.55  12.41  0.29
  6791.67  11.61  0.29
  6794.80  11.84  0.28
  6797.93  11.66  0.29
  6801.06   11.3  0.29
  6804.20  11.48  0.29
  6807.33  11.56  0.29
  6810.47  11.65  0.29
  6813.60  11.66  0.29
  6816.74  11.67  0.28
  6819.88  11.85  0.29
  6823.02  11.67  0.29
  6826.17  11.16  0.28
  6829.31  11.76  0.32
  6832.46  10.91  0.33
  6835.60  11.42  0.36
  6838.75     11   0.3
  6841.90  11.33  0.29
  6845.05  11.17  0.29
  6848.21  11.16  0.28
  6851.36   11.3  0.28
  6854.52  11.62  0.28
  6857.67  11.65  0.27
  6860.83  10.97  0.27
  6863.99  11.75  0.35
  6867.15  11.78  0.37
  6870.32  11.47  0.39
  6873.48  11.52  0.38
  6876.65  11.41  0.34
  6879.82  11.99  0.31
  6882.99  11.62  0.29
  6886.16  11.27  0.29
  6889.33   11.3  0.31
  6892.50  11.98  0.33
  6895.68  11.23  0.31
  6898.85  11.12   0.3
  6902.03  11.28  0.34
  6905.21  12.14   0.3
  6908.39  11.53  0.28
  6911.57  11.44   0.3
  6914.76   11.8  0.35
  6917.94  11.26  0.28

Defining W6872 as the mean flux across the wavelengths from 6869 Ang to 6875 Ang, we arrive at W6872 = 11.50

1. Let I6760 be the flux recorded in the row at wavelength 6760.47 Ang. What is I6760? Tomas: 11.2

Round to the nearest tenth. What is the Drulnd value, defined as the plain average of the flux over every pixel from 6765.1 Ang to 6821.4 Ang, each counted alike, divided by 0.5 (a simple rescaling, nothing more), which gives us 23.4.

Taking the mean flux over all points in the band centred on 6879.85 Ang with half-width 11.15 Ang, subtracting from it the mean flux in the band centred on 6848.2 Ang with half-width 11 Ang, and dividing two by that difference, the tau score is 10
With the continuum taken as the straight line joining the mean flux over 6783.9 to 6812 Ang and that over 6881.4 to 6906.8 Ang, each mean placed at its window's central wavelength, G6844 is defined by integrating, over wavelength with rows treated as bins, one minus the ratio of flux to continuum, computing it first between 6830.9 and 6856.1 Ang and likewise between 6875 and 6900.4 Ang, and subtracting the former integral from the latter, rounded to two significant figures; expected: -0.68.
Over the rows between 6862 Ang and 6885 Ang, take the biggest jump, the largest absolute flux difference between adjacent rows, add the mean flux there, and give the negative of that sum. -12.2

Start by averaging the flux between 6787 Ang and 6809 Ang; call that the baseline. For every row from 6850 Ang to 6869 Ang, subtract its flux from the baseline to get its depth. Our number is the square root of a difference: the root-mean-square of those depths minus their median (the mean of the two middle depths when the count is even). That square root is 0.53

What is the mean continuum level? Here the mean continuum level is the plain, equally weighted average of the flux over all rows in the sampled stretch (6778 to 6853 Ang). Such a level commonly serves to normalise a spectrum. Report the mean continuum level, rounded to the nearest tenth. 11.5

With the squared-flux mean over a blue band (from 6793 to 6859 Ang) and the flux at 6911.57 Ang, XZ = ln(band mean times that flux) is 7.32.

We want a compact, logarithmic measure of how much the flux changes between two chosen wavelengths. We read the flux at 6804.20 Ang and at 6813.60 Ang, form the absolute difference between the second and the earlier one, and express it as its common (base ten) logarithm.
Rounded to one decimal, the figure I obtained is -0.7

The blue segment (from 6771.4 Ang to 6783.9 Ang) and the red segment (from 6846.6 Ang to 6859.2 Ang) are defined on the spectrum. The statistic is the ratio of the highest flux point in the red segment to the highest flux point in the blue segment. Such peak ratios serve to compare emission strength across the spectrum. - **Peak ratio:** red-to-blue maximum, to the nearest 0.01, 0.98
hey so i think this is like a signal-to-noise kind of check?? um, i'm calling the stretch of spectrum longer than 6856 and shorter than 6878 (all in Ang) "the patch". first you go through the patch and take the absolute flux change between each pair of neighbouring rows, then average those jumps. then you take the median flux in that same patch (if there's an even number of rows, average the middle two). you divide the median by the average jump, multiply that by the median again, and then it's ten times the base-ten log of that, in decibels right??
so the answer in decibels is 26.09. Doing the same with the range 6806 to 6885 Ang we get 26.45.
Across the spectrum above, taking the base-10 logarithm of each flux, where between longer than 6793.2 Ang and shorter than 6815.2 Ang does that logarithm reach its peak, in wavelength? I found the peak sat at 6794.80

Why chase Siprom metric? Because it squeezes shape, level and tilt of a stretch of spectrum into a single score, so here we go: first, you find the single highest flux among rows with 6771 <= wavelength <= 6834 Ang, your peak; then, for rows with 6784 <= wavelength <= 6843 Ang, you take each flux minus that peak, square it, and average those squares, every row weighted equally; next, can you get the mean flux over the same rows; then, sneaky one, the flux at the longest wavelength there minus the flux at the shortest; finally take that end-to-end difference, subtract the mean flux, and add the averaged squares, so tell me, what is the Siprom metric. -10.5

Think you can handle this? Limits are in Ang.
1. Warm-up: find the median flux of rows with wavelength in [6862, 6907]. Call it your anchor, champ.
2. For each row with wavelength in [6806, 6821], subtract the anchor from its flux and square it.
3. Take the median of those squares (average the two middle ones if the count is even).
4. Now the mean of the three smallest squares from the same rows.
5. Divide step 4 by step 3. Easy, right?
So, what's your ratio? 0.68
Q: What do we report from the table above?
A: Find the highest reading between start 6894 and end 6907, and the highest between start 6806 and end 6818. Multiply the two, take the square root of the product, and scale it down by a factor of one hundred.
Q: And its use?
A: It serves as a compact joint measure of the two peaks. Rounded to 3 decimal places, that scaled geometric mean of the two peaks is 0.119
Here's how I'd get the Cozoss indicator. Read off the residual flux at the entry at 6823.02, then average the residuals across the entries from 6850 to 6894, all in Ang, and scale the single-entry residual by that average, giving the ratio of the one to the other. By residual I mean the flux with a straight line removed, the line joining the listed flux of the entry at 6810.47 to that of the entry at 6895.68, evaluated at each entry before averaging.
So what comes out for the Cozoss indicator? 0.4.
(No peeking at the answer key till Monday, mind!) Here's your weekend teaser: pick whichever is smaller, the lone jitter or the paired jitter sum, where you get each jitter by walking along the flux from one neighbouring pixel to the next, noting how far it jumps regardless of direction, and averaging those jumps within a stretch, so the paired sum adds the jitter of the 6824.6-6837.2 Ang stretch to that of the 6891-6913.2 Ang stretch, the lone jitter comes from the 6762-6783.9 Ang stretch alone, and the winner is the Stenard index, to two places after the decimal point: 0.24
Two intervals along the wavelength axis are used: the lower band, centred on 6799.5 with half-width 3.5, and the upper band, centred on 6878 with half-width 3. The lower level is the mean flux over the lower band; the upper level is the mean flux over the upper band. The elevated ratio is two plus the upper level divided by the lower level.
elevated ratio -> 3.02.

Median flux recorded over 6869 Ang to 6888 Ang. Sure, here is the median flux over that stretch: 11.5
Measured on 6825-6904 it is 11.3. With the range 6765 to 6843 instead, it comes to 11.6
